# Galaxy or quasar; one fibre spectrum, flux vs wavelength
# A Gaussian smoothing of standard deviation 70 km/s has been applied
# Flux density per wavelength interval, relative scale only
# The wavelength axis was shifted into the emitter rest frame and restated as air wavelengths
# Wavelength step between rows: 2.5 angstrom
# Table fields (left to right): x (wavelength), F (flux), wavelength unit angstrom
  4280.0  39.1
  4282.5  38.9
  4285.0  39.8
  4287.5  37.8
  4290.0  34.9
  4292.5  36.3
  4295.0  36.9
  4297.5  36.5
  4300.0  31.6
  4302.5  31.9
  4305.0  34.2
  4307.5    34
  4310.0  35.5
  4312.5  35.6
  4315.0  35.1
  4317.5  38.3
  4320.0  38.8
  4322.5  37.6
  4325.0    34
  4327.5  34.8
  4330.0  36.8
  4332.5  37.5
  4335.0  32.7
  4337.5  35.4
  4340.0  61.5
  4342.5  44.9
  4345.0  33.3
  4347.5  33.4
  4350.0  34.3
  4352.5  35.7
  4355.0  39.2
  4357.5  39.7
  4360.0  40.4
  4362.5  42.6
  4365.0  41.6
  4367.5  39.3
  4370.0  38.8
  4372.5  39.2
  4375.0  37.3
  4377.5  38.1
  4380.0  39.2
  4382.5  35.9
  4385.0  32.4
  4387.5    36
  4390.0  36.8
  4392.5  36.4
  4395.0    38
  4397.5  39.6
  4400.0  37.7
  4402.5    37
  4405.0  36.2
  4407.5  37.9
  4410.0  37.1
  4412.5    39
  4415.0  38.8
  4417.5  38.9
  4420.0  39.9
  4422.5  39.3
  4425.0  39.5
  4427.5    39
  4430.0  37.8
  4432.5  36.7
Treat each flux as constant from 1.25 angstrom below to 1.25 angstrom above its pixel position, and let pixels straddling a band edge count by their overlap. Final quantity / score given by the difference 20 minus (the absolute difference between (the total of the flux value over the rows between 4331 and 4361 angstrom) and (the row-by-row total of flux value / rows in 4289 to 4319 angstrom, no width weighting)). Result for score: -27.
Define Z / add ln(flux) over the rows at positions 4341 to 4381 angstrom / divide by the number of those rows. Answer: 3.65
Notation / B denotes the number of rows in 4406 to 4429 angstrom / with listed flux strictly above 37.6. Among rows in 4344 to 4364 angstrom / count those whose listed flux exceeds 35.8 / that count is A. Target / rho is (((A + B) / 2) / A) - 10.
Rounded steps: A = 4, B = 8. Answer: -8.50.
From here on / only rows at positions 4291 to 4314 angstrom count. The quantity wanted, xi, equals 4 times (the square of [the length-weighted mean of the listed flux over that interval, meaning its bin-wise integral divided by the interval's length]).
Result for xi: 4824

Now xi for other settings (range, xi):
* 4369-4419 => 5631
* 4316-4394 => 5811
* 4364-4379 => 6087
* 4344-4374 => 5824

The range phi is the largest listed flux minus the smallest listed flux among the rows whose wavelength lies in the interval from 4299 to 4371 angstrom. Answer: 29.9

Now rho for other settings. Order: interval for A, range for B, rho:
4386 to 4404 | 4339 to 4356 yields -9.29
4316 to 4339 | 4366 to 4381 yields -9.00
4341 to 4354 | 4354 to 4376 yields -5.50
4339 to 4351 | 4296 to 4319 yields -9.25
